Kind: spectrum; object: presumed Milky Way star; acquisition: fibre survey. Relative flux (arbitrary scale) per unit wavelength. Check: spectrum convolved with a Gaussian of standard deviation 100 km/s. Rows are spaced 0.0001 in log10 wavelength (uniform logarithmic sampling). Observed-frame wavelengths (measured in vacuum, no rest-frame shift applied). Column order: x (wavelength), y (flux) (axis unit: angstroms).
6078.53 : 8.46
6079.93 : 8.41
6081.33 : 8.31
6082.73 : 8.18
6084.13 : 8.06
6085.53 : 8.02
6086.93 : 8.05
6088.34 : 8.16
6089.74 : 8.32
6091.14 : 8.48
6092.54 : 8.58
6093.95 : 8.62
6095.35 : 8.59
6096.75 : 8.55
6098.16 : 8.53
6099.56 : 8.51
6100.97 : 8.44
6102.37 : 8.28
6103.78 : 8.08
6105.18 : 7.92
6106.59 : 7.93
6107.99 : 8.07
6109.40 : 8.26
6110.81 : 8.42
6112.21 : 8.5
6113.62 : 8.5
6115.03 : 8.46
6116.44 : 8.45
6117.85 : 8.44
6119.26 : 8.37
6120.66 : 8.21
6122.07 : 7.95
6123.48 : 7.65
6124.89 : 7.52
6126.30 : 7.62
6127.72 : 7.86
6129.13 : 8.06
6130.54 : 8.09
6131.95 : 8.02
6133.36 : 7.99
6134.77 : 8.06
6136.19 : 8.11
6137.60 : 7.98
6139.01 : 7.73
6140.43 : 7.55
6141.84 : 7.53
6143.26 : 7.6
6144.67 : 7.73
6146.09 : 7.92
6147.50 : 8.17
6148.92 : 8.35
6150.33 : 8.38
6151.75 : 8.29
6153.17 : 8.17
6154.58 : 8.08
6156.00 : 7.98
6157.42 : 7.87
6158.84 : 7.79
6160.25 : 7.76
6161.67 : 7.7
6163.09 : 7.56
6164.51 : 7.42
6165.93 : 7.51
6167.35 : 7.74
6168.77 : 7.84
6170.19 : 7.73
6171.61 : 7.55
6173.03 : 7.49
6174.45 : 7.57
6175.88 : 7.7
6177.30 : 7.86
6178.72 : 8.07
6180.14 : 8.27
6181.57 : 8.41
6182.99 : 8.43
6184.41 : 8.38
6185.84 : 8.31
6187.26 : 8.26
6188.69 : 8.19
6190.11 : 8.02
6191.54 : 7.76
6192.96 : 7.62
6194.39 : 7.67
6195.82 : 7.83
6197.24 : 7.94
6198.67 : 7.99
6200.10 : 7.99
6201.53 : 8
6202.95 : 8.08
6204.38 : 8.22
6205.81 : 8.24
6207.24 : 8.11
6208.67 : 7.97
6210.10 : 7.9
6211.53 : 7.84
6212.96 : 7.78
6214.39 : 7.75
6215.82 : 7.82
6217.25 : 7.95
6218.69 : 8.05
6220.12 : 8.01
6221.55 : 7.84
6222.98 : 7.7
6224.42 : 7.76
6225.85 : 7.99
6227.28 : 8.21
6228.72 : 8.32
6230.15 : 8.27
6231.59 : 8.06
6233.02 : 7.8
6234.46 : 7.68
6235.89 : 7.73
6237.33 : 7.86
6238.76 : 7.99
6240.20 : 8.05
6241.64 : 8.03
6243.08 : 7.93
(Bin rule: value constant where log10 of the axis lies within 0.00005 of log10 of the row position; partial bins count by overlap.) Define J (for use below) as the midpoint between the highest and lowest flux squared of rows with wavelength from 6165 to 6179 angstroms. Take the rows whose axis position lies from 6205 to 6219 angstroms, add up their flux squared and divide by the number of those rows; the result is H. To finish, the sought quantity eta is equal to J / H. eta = 0.96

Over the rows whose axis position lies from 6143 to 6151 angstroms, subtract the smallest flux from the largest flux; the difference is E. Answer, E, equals 0.8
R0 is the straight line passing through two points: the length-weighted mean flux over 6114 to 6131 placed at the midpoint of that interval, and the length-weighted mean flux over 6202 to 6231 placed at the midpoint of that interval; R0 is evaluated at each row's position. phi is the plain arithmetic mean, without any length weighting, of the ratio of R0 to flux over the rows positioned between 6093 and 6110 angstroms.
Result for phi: 0.97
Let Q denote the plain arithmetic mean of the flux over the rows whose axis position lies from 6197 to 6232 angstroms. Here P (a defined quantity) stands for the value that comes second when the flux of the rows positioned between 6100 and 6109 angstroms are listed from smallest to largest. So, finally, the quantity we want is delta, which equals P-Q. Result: -0.06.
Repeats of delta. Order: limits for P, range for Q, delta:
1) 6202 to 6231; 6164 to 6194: -0.16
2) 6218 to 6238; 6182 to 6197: -0.35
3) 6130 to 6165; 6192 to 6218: -0.40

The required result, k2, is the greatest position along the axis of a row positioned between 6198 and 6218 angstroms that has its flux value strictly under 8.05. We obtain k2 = 6217.25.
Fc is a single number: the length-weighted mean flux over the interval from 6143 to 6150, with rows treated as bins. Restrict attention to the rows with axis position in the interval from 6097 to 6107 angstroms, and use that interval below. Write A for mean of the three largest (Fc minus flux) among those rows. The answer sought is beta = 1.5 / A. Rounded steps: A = 0.03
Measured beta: 49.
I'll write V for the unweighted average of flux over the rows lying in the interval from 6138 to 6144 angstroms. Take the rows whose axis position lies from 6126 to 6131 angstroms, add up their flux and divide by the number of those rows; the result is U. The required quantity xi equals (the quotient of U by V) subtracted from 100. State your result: 98.96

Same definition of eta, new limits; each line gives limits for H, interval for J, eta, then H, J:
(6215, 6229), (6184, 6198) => 1.01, 63.5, 64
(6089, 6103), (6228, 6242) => 0.89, 72.1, 64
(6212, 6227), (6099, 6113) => 1.09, 61.9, 68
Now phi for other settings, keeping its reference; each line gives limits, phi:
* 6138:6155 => 1.01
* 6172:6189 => 0.99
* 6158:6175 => 1.05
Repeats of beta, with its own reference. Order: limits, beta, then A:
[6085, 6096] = -22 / -0.07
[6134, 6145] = 3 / 0.45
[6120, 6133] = 4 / 0.41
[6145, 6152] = -13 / -0.12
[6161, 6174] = 3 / 0.53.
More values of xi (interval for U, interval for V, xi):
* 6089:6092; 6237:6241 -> 98.95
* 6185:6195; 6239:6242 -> 99.01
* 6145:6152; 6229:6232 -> 98.99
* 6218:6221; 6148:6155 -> 99.03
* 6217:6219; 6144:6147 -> 98.98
